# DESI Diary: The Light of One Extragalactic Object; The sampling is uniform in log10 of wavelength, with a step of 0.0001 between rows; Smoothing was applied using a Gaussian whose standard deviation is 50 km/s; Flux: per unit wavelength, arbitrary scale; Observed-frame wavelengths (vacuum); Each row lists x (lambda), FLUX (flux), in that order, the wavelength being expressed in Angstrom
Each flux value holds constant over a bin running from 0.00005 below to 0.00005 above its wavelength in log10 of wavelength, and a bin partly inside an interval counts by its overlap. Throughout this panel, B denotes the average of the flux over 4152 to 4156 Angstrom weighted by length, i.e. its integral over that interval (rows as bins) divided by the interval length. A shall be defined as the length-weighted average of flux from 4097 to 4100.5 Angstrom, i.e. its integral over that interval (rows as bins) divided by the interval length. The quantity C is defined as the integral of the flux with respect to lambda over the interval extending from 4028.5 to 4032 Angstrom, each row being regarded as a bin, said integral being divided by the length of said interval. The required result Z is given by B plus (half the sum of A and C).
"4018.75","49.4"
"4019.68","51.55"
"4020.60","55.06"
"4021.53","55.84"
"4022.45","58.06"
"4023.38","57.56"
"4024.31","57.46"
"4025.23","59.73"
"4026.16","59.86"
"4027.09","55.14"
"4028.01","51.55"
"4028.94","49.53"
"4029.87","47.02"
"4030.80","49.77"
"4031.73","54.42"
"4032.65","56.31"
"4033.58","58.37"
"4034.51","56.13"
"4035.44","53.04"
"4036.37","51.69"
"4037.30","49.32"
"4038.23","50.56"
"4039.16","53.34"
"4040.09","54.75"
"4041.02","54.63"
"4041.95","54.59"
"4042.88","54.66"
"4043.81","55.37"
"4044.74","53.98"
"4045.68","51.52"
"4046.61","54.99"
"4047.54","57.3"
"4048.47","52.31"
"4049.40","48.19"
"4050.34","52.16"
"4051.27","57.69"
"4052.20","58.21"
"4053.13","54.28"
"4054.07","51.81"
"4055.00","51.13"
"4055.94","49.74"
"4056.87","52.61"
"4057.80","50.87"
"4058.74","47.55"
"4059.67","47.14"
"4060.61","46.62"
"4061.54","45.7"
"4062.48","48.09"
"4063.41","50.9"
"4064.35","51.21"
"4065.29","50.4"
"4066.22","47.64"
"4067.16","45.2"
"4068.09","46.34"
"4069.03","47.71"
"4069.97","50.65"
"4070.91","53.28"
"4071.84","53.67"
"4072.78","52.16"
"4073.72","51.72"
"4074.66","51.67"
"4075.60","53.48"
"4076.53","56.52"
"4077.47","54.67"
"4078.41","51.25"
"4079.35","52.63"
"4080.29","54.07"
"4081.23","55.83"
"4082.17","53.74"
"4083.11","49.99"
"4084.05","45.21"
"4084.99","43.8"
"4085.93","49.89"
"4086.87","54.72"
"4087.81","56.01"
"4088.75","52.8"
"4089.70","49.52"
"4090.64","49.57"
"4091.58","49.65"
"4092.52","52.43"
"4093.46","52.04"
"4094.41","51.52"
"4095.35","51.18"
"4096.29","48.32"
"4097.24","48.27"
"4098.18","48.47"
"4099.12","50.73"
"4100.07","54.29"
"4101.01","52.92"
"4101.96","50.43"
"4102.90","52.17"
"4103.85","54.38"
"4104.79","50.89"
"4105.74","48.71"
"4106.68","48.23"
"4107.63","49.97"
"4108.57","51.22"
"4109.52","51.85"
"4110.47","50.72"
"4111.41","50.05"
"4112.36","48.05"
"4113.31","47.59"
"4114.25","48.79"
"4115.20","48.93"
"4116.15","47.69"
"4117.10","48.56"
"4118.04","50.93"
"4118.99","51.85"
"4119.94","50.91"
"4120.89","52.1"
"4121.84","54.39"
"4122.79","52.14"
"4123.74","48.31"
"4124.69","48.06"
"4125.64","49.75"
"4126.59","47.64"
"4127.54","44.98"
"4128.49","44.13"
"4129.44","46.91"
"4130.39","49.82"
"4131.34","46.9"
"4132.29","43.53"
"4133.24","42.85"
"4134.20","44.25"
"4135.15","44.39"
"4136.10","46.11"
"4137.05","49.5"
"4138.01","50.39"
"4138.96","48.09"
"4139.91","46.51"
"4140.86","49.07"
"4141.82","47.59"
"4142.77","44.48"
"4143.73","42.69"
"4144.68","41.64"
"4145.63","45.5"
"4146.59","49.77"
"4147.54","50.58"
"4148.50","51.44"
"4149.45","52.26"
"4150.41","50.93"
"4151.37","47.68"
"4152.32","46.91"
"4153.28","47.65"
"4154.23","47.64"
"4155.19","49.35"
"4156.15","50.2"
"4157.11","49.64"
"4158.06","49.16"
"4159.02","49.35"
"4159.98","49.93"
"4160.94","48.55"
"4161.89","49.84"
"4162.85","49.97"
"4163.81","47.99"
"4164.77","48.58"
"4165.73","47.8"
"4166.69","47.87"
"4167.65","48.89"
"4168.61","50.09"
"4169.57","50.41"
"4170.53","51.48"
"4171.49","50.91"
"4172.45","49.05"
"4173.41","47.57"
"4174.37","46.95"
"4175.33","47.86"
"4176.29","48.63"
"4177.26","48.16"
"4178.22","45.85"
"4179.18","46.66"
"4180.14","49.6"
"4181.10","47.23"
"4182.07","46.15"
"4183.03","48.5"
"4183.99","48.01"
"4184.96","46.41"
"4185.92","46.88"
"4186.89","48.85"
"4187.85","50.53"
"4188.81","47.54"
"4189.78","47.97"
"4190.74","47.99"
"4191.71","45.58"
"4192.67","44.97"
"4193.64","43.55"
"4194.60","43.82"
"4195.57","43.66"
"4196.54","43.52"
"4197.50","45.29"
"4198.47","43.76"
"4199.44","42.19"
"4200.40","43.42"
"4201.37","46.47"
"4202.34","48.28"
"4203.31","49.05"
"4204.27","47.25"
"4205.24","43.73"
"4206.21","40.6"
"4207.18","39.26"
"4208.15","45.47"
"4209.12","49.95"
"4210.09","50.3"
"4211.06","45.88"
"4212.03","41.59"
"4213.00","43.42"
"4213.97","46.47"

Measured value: 98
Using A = 50.6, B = 48.1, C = 50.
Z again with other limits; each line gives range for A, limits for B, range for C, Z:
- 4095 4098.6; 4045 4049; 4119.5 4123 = 105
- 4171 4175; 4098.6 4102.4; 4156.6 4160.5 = 101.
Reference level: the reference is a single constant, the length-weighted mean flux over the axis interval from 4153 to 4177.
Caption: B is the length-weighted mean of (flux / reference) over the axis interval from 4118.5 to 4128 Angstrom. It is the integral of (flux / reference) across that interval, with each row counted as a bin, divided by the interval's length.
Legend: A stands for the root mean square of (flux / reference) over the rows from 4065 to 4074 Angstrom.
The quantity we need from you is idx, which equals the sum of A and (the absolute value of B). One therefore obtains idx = 2.04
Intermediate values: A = 1.02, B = 1.02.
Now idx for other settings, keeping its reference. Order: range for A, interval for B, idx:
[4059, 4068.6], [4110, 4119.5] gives 1.99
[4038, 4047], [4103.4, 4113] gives 2.13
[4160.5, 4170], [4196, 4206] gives 1.92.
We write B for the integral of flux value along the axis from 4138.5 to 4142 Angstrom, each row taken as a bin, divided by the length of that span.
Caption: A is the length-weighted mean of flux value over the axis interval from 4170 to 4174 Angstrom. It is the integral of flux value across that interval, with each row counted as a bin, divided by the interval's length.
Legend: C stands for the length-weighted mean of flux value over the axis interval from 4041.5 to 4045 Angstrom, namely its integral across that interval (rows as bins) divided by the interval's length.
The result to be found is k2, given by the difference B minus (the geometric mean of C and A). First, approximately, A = 49.7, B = 47.8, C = 55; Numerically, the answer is -4.3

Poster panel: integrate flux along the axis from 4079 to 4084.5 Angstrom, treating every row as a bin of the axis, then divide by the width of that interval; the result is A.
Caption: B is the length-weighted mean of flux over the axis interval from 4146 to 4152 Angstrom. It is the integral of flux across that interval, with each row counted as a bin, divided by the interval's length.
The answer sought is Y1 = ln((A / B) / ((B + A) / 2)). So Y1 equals -3.901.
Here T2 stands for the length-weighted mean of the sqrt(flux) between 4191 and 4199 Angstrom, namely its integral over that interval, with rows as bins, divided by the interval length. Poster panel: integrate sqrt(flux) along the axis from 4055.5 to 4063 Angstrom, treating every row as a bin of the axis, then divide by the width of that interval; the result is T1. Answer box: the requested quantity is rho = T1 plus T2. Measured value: 13.6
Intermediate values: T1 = 7.0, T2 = 6.65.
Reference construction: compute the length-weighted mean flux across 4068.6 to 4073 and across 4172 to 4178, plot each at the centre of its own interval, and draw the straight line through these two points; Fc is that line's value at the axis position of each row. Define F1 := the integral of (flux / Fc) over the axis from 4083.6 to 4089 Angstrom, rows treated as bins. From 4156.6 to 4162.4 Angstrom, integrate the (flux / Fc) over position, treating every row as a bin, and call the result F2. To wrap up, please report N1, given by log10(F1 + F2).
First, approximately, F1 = 5.34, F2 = 5.9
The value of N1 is 1.051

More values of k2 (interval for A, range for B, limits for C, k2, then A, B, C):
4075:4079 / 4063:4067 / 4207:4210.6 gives -0.6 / 53.9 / 49.6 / 47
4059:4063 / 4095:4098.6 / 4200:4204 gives 2.0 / 47.0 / 49.0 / 47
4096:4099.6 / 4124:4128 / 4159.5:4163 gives -1.6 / 48.9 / 47.7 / 50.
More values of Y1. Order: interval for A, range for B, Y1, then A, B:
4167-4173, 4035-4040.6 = -3.974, 50.1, 52.1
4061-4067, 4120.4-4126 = -3.948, 48.8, 50.8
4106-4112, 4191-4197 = -3.729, 50.3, 44.3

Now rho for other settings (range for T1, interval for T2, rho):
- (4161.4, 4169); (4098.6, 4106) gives 14.2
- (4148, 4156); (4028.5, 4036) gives 14.3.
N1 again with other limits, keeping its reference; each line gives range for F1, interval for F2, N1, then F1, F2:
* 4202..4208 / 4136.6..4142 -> 1.043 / 5.71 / 5.3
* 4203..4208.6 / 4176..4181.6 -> 1.035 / 5.27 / 5.6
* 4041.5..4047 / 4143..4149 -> 1.058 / 5.68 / 5.8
